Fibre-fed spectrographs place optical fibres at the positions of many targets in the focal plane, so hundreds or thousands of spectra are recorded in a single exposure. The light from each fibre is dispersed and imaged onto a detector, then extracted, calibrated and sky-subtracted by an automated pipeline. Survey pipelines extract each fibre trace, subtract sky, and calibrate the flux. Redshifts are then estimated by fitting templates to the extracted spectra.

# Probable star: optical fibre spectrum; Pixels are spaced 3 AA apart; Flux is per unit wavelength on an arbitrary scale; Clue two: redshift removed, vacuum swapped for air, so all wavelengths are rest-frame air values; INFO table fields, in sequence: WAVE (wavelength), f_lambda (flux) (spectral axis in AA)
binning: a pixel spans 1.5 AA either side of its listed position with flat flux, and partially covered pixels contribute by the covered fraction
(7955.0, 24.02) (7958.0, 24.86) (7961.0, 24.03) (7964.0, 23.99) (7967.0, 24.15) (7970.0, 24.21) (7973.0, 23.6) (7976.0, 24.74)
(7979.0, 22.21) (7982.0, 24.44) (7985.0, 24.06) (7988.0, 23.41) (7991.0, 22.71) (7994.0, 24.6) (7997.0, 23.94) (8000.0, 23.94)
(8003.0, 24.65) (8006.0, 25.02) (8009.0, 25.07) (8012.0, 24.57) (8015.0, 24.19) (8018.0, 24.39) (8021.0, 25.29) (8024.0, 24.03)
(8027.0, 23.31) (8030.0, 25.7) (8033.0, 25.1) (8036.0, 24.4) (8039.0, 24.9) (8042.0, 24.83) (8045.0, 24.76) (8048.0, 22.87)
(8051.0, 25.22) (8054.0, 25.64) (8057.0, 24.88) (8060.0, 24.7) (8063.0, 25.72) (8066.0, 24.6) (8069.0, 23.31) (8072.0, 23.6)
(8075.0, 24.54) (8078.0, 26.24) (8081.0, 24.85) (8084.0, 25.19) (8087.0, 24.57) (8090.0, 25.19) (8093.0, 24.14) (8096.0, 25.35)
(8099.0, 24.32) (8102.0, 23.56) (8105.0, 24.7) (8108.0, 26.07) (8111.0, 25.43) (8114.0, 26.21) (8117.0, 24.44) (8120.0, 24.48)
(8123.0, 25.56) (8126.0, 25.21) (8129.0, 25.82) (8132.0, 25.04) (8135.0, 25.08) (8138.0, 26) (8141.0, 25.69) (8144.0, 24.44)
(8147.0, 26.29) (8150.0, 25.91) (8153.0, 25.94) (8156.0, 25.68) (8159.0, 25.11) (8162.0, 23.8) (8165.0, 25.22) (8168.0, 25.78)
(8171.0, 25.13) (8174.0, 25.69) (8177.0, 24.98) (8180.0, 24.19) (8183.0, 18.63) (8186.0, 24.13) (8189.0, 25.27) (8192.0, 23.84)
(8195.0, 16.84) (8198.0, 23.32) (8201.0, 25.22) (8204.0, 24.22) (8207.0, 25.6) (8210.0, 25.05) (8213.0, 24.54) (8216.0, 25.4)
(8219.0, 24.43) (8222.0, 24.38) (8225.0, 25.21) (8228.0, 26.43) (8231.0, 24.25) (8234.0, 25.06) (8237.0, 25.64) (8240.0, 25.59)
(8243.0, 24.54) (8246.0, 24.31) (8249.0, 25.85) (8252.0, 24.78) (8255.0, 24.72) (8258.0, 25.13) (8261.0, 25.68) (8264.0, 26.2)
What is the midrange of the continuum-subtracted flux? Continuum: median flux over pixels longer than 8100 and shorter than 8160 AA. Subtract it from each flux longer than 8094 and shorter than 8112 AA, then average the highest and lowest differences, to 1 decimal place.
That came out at -0.7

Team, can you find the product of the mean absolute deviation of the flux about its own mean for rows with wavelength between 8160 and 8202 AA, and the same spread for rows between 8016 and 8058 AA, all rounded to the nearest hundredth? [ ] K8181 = 1.09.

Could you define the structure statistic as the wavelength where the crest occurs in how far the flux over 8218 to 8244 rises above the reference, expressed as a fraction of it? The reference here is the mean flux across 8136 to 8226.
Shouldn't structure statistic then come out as 8228.0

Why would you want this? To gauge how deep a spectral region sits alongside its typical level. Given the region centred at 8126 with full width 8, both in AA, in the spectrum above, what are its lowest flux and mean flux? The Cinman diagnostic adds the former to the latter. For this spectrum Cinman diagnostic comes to 50.7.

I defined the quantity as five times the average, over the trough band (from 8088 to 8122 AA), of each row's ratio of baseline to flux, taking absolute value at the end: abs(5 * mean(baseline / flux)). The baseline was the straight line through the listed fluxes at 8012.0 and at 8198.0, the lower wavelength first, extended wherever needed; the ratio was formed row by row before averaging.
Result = 4.81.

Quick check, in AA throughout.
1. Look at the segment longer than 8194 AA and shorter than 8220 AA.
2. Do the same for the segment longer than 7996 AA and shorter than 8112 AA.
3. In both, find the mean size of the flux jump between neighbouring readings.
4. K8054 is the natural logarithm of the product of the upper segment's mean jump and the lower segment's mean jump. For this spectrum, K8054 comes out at 0.3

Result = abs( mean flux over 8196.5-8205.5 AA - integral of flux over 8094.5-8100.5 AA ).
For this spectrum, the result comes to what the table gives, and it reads 125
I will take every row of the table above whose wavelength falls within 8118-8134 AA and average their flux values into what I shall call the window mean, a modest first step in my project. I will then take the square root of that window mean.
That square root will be 5.02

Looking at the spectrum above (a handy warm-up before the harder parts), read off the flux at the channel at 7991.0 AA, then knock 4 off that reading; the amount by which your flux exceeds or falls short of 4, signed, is 18.7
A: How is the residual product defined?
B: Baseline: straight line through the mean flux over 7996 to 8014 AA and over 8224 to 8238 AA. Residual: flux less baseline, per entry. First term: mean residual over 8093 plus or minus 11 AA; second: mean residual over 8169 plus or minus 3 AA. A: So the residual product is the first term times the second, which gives -0.08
